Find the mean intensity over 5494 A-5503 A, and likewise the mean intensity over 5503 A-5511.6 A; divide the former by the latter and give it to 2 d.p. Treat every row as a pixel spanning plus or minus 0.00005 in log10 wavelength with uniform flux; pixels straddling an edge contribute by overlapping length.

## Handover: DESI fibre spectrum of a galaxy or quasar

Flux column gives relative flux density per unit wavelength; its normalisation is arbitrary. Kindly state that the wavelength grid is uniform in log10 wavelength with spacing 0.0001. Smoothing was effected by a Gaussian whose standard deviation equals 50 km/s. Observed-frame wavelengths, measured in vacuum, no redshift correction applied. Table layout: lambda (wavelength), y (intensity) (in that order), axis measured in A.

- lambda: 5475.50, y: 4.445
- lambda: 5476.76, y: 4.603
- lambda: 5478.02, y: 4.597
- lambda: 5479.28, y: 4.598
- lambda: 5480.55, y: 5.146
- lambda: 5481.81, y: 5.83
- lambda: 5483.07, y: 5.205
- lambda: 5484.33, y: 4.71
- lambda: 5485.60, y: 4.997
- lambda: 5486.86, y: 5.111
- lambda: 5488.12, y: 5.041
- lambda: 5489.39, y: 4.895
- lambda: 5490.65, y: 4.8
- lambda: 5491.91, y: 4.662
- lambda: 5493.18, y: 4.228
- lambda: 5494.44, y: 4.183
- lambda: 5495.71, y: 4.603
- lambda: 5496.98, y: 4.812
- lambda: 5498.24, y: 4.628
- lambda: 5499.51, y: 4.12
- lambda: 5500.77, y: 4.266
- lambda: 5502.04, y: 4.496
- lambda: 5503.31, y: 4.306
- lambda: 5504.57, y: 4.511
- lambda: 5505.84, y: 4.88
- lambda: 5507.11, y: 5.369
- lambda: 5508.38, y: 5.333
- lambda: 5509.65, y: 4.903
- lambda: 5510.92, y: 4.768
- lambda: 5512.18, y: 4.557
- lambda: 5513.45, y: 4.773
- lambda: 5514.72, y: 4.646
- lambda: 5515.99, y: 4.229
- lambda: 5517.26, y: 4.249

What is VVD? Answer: 0.91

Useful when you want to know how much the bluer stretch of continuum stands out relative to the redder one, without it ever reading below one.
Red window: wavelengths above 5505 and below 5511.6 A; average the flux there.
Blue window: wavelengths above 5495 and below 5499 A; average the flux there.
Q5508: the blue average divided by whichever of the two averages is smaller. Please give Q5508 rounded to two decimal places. 1.00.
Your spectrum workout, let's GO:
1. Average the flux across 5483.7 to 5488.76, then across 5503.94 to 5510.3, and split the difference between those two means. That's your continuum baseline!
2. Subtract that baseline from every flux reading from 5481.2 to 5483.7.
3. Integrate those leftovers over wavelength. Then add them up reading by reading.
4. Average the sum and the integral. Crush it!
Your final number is 1.21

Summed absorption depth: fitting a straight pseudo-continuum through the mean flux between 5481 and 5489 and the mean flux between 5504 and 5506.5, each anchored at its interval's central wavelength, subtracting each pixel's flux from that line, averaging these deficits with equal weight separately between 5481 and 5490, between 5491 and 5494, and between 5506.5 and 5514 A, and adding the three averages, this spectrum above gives 0.2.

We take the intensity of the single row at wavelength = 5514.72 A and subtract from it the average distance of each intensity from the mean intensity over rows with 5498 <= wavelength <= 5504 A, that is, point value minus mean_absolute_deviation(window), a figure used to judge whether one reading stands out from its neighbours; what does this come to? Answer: 4.49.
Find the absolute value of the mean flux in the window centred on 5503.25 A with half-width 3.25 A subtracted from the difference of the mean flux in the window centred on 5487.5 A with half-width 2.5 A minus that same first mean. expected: 3.97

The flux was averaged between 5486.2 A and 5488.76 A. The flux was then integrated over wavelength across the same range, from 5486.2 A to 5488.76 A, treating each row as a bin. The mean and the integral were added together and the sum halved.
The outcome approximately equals 9.0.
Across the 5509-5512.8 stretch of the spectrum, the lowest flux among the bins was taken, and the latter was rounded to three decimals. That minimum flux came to 4.557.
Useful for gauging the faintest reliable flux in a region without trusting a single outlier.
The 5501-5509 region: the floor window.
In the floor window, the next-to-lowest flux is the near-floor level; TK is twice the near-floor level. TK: 9.0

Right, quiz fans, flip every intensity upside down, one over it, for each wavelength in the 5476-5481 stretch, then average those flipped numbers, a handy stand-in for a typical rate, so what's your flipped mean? 0.212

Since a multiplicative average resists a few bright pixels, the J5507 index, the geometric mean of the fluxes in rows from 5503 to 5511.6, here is 4.85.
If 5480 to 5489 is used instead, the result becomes 5.14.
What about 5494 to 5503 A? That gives 4.44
